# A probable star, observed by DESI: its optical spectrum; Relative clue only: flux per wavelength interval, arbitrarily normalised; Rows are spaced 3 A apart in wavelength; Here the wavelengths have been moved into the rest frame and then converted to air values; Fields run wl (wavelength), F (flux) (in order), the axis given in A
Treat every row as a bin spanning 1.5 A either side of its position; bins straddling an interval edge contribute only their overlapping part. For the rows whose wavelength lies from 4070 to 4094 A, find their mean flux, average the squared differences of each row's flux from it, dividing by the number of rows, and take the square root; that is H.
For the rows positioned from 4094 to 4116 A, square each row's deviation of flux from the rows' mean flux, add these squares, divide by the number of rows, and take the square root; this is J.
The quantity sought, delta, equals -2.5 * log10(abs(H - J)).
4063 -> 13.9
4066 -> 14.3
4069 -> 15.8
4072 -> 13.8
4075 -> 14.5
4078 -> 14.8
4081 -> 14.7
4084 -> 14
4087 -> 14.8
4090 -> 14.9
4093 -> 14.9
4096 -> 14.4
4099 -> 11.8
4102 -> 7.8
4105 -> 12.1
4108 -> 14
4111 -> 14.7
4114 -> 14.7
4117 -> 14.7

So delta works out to -0.7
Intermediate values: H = 0.40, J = 2.32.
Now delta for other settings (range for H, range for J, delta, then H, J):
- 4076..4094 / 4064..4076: 0.9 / 0.31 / 0.74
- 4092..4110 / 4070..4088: -0.8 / 2.39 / 0.39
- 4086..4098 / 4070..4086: 1.8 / 0.21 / 0.39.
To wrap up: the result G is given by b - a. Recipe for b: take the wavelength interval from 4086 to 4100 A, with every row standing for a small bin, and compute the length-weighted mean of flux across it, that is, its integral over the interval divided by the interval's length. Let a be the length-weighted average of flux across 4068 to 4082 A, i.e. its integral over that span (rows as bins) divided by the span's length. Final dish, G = -0.5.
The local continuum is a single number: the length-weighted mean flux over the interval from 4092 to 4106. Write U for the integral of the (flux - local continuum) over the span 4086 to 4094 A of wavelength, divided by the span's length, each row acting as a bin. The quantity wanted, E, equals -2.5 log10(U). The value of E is -1.10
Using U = 2.76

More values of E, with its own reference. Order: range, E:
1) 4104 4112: -0.45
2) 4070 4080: -0.93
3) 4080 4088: -0.93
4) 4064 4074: -0.99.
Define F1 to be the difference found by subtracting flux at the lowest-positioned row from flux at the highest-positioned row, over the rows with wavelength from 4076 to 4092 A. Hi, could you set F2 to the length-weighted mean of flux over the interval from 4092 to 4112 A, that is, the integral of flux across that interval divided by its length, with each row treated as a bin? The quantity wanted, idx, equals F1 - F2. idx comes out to -12.6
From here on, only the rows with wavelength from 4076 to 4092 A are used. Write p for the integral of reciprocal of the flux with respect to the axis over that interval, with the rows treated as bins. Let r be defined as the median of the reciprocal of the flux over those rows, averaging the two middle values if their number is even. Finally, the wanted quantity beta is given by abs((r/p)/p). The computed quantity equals 0.057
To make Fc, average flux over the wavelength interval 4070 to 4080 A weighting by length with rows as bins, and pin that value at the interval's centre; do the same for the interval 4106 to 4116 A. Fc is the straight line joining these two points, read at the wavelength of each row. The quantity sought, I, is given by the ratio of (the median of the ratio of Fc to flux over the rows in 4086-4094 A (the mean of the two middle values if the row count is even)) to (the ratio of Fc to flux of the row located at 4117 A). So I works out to 0.99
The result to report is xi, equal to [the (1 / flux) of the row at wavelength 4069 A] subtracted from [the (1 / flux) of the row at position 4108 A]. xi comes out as 0.0081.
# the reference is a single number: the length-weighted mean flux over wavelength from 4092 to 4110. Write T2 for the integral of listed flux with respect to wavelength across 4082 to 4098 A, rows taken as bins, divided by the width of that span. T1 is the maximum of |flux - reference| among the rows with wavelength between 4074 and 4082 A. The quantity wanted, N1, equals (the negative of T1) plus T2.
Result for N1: 12.2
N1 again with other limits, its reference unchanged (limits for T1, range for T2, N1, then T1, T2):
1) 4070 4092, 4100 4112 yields 9.6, 2.41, 12.0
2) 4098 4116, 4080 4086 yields 9.7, 4.69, 14.4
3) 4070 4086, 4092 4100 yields 11.4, 2.31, 13.7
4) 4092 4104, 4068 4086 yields 9.9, 4.69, 14.6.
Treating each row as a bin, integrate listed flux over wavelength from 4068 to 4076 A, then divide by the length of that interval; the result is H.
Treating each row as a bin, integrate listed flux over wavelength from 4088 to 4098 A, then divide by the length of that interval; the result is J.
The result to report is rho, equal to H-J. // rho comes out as 0.1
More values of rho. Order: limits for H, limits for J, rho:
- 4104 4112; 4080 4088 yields -0.8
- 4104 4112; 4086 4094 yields -1.2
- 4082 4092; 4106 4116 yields 0.2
